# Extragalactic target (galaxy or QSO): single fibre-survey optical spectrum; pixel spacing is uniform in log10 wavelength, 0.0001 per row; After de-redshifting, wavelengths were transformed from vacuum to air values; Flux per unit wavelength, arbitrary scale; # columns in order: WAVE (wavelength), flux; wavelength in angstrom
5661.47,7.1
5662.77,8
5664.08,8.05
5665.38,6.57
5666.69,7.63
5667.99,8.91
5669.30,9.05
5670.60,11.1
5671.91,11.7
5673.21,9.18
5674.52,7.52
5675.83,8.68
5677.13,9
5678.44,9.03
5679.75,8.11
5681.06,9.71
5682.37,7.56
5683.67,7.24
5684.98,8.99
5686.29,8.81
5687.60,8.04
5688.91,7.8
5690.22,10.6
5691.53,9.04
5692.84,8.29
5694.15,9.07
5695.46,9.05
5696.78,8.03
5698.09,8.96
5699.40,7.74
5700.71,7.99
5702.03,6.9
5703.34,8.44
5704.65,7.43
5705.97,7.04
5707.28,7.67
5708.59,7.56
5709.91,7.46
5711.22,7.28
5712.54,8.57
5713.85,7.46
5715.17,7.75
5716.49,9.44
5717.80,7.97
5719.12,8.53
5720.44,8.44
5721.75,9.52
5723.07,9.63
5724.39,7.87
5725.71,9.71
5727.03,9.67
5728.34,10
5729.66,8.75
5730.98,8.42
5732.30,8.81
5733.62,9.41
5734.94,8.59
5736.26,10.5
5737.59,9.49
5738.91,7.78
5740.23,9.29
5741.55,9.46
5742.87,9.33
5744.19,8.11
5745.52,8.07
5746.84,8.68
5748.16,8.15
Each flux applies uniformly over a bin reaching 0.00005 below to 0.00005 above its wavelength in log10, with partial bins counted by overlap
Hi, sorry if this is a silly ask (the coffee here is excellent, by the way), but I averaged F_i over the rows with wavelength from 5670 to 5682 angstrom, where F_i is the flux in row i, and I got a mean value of 9.3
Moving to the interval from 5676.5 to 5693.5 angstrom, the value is 8.6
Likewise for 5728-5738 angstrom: 9.2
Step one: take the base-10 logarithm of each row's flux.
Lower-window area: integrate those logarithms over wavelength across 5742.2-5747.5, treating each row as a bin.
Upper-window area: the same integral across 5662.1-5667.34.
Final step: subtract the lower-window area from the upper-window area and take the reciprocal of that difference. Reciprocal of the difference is -3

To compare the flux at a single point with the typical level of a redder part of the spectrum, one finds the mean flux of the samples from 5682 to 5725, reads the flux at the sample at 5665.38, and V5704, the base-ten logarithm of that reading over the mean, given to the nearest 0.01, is -0.10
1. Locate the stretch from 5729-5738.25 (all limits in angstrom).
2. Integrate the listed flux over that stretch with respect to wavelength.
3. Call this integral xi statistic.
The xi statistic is 84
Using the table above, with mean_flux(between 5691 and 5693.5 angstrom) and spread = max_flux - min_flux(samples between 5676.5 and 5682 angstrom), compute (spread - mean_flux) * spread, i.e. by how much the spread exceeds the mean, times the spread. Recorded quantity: -11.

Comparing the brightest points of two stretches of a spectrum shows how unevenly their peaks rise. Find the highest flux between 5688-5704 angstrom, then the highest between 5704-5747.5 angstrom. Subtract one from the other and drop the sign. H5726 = 0.1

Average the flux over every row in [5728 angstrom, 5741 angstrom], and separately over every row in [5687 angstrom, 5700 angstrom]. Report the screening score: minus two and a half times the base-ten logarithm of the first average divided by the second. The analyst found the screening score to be -0.05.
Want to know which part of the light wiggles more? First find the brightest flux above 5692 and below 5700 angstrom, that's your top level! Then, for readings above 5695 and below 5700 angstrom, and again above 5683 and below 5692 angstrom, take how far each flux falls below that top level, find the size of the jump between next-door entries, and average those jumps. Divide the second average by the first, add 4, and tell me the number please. 5.15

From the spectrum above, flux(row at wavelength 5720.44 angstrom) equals 8.44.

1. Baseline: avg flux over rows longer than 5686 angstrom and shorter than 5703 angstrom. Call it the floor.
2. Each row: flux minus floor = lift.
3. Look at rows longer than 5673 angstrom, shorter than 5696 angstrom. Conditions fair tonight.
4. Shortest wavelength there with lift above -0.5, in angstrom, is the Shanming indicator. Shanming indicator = 5673.21 angstrom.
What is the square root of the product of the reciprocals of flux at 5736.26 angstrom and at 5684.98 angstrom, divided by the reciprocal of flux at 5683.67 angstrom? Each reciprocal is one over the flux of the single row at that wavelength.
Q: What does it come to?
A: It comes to 0.75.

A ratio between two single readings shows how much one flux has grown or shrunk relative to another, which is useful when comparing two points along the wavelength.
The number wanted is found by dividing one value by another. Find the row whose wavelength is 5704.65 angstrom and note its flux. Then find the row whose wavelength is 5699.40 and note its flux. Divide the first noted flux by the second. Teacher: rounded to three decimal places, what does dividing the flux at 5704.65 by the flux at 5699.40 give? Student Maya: 0.960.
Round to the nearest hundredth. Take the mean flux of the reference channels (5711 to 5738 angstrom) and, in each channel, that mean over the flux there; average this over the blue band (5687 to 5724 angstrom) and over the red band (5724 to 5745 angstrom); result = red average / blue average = 0.91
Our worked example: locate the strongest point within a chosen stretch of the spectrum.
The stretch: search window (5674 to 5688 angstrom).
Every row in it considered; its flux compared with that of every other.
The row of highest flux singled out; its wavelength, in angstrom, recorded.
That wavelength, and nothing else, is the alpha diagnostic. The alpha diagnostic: 5681.06 angstrom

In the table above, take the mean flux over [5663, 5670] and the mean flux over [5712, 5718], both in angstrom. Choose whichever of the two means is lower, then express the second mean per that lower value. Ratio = 1.02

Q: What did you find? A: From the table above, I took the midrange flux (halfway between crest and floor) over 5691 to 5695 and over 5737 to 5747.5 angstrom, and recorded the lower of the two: 8.6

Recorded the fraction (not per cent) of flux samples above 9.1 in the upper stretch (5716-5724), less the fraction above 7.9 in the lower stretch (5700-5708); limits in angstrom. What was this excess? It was 0.2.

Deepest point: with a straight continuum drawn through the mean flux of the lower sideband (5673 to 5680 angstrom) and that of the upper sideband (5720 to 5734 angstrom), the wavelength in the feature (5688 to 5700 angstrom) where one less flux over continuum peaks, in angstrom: 5699.40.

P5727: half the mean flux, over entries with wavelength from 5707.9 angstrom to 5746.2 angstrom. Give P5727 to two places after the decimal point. 4.36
